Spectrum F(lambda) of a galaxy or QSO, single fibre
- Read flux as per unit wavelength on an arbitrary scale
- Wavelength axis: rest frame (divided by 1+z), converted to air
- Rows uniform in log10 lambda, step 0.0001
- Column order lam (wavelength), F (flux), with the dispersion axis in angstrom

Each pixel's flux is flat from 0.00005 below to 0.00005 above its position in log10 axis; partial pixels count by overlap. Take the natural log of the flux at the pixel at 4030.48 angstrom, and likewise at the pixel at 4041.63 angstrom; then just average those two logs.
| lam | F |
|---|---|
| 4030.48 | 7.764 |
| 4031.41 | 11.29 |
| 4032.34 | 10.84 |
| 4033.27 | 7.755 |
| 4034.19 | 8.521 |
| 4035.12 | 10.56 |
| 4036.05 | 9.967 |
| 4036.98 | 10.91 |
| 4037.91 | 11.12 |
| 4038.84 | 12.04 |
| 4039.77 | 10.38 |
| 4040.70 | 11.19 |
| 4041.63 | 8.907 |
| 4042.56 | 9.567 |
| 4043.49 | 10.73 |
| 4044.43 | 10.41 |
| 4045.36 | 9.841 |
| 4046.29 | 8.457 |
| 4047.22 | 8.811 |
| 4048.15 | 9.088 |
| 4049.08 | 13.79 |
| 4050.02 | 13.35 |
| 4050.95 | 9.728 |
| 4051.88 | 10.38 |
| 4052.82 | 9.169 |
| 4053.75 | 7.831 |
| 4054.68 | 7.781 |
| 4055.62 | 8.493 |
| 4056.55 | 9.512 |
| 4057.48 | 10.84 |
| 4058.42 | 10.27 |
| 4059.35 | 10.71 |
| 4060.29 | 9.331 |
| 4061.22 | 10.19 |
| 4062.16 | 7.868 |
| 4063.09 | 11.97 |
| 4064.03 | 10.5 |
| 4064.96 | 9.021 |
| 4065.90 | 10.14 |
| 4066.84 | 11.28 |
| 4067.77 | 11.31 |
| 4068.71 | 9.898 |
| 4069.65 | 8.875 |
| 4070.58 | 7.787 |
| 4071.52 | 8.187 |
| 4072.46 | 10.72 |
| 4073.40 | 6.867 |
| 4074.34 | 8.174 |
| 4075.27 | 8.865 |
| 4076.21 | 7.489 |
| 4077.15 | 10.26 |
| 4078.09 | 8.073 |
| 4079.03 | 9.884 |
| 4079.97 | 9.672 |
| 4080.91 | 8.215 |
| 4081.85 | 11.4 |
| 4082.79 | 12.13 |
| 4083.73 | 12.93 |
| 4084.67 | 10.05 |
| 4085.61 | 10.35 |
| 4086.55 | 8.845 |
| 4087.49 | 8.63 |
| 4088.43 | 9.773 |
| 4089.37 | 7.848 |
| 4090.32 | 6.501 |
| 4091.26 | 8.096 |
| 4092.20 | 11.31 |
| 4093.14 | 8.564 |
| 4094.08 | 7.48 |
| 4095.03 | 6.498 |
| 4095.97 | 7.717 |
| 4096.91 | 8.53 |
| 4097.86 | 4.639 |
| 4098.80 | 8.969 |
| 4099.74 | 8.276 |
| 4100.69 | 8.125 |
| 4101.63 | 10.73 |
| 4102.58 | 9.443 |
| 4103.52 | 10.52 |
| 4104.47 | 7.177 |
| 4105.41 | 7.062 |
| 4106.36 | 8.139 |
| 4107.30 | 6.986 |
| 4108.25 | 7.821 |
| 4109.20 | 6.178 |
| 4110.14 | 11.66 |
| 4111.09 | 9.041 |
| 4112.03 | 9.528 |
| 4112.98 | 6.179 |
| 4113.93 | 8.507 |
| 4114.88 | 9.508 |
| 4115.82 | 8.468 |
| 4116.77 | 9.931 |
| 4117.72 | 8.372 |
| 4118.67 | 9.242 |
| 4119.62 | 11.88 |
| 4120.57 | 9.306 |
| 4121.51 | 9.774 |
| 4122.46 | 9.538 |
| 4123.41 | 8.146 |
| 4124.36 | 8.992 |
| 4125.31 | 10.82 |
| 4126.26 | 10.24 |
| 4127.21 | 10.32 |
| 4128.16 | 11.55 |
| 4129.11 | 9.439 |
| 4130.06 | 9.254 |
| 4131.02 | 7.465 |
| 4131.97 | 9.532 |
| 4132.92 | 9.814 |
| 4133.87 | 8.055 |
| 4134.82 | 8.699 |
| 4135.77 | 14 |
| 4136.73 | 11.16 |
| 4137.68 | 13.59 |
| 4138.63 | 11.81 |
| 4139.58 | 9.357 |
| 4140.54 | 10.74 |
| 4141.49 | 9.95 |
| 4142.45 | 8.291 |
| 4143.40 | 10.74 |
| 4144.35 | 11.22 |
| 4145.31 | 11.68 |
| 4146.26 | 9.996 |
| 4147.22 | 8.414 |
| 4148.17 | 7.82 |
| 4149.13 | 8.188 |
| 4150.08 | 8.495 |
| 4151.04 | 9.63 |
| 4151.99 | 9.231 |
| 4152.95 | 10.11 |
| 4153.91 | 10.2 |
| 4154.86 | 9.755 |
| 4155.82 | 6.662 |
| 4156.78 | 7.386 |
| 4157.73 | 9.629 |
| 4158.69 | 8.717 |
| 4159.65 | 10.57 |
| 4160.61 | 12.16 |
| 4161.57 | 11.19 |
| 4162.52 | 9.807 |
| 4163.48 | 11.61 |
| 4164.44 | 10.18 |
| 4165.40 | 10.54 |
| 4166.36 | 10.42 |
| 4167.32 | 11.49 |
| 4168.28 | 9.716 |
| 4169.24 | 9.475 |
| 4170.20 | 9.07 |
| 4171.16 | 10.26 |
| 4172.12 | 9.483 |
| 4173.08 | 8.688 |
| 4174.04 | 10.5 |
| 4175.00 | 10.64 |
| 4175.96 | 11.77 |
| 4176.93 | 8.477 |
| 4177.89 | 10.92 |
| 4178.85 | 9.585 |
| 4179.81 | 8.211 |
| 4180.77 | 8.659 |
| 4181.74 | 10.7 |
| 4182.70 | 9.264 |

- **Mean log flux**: 2.12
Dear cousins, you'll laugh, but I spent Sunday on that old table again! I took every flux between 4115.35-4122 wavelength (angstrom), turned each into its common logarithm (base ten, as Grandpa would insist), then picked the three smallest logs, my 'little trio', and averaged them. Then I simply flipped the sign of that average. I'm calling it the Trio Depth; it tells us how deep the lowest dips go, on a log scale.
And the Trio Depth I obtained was -0.94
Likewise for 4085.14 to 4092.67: -0.87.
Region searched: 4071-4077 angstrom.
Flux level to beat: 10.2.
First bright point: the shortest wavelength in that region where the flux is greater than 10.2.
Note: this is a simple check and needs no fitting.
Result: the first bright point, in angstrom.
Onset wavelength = 4072.46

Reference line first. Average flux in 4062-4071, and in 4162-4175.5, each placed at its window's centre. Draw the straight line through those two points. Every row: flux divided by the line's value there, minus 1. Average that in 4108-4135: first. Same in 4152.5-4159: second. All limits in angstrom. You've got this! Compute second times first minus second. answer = 0.13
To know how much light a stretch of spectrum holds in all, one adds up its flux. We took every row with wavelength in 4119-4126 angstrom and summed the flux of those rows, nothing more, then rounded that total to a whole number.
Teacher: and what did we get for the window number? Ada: 68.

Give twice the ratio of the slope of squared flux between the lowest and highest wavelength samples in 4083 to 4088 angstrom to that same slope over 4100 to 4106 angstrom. 14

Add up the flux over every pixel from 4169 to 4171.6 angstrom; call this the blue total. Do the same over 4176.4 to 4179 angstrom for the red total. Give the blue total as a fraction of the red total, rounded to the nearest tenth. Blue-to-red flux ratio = 1.0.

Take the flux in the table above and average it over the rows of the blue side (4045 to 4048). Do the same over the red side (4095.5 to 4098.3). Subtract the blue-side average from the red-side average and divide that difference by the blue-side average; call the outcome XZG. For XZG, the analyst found -0.23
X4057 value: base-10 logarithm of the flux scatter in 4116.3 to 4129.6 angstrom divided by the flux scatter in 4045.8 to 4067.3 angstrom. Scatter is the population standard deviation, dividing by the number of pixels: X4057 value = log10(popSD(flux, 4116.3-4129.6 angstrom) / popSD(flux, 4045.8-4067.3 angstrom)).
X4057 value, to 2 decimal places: -0.18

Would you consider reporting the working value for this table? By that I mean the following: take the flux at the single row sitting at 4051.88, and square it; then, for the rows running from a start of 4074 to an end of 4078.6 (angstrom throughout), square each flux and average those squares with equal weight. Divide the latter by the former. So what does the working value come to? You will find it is 0.69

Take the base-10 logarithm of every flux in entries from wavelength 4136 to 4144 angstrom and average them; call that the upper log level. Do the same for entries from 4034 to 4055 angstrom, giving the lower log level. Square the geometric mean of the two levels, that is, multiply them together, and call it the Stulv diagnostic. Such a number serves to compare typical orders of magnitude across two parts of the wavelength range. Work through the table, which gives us 1.03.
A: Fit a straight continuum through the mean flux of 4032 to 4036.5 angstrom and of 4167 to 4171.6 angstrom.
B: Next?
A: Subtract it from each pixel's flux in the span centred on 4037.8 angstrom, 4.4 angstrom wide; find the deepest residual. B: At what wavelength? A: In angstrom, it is 4036.05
